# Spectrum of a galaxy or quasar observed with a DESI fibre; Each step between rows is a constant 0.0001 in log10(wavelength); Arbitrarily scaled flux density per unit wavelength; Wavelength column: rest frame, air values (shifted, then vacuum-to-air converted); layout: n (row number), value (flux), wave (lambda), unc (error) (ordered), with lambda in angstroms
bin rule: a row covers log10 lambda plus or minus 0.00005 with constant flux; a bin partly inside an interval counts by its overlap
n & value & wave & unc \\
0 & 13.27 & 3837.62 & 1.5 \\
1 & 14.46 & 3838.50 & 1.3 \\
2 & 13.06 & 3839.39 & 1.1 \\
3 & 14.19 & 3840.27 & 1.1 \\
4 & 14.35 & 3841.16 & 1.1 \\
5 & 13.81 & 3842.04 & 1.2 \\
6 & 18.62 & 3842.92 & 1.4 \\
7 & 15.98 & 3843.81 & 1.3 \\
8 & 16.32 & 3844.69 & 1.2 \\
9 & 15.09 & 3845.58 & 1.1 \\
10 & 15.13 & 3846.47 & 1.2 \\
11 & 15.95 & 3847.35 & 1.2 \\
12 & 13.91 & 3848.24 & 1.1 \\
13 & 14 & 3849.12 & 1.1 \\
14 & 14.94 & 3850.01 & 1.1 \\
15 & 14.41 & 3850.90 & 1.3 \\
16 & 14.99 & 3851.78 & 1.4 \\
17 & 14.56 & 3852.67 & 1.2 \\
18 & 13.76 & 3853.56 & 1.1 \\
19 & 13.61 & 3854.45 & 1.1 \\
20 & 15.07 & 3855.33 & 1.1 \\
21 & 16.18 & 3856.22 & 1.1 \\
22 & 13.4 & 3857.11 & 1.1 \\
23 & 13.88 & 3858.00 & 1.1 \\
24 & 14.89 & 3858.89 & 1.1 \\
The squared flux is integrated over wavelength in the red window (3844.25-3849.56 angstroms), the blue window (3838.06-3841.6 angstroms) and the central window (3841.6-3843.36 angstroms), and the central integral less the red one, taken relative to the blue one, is -1.1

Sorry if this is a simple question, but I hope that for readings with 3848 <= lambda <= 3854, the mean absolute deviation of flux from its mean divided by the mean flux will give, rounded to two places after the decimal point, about 0.03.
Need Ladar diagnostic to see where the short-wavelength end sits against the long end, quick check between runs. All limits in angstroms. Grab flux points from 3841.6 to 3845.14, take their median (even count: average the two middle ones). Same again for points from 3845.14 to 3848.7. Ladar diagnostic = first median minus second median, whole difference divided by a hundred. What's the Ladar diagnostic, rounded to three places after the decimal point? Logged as 0.010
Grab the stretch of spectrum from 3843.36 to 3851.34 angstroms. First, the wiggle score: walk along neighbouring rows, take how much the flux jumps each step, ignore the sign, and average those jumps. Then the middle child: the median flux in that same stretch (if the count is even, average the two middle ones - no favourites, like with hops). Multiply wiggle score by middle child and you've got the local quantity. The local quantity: 11.4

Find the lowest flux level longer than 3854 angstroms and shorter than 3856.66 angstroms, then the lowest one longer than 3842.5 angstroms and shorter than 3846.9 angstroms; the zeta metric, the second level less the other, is 1.5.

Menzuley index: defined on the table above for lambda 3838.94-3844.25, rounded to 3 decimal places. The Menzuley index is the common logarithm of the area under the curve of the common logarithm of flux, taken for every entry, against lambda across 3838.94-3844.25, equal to 0.794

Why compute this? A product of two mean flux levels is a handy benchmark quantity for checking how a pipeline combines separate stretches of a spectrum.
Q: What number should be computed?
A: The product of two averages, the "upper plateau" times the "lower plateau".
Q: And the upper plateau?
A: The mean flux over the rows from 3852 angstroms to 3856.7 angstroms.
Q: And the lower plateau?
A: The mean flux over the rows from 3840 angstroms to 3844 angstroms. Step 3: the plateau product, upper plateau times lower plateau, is 225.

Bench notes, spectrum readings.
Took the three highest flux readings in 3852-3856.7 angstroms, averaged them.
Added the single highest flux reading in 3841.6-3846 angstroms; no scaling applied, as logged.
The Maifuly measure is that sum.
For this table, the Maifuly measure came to 34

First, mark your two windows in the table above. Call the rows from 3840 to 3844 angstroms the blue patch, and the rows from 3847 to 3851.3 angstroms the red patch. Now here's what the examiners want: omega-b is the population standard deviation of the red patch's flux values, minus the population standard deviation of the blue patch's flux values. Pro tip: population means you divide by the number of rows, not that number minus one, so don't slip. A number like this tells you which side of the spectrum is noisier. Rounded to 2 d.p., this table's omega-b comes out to -1.03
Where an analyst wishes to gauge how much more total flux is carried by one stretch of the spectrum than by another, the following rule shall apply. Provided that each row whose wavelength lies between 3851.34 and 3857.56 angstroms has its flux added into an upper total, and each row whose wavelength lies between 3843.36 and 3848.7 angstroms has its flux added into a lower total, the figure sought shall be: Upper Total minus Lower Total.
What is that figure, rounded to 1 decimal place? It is 9.2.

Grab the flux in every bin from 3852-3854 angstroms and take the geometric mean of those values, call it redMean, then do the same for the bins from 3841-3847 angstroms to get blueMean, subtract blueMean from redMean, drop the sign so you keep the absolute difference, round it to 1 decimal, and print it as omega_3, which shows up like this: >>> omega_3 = 1.4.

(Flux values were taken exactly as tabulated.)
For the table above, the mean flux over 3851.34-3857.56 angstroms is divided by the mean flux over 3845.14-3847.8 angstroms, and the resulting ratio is 0.943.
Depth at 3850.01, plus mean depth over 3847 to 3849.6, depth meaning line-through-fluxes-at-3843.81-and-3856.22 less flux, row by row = 2.6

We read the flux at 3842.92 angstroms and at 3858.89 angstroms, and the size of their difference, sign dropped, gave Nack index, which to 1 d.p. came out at 3.7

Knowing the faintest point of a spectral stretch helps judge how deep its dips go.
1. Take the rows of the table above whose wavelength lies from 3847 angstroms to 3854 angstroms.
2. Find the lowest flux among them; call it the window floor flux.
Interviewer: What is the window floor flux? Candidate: 13.76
